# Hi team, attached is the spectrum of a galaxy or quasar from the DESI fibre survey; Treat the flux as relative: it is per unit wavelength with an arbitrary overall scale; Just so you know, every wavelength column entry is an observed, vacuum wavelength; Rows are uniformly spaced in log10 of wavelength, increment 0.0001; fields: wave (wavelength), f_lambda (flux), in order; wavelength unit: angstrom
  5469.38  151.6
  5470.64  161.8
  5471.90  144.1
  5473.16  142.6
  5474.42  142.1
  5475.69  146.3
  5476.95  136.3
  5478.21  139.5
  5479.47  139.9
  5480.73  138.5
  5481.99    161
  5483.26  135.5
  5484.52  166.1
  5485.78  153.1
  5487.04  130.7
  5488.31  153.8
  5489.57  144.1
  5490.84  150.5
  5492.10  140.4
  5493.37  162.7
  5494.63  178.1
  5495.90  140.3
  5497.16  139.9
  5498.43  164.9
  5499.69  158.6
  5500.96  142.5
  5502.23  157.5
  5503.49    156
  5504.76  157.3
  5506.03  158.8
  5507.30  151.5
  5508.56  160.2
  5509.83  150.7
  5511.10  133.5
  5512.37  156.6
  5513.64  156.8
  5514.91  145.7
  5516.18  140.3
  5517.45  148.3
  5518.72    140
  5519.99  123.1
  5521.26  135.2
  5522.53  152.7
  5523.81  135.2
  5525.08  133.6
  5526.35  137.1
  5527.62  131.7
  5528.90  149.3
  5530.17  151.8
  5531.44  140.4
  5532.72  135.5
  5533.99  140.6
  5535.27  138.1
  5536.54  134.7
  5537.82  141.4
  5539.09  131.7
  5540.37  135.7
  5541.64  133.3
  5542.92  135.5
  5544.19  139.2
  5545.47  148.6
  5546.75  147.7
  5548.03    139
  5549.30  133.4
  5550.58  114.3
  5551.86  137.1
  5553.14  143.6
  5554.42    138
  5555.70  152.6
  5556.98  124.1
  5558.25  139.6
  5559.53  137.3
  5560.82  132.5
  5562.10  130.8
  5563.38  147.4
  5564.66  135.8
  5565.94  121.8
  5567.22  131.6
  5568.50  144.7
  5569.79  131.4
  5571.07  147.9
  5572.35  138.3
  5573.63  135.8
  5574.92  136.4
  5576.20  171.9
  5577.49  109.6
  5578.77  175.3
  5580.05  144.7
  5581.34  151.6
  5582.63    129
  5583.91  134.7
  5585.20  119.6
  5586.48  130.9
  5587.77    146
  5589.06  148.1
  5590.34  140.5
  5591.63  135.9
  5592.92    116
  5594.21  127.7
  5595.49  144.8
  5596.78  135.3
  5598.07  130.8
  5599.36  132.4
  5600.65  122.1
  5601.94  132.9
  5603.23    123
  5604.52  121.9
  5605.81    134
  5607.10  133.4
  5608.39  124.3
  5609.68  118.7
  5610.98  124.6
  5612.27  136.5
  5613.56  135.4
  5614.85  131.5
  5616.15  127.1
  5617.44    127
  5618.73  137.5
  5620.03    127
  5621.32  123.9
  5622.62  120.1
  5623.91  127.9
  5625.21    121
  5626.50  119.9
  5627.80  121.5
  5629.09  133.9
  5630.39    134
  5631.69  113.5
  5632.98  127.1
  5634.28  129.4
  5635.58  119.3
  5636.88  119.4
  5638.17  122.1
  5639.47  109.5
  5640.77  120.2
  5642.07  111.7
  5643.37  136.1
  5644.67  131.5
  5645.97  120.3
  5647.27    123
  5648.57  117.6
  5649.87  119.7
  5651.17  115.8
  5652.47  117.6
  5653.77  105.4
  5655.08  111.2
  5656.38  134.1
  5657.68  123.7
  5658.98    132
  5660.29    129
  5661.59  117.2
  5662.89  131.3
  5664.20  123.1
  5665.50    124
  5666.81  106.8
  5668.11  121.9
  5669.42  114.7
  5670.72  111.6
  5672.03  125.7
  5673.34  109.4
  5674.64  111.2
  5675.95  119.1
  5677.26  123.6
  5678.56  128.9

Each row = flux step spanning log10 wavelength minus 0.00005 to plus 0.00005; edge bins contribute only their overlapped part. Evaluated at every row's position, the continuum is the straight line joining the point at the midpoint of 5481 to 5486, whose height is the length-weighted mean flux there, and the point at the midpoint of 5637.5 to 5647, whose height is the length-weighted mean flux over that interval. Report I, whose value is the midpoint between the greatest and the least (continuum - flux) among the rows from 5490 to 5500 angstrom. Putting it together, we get -8.3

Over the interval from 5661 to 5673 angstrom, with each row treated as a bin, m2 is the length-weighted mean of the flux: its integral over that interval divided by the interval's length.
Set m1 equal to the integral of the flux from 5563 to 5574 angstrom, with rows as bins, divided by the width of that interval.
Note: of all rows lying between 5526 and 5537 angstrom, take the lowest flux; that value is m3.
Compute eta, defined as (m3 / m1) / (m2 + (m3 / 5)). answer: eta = 0.0066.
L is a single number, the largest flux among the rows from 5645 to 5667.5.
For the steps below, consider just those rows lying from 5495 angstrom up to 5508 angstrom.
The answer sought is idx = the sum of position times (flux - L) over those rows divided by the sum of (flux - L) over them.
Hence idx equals 5502.3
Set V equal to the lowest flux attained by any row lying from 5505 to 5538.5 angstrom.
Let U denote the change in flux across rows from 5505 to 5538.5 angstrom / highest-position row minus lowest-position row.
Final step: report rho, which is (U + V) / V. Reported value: 0.86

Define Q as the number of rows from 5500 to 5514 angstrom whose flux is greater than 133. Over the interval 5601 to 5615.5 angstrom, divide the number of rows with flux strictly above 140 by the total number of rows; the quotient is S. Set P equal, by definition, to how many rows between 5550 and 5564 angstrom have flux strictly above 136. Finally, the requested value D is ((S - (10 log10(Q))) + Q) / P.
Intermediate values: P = 7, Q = 11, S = 0.0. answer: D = 0.1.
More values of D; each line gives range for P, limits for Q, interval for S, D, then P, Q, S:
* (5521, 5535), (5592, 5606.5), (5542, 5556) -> -0.2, 6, 3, 0.4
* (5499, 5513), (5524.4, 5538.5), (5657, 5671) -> 0.0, 10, 10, 0.0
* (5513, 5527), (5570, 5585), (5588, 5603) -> 0.0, 7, 9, 0.3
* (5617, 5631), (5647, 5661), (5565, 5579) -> 1.4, 1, 1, 0.4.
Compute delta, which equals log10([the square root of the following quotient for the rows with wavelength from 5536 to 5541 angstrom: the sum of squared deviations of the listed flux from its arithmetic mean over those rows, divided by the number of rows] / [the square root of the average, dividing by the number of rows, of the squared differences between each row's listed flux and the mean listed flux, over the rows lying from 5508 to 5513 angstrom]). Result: -0.46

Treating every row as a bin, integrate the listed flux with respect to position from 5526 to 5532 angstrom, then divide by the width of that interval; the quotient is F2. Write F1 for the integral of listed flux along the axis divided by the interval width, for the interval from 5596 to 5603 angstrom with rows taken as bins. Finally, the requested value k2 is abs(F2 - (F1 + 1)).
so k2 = 11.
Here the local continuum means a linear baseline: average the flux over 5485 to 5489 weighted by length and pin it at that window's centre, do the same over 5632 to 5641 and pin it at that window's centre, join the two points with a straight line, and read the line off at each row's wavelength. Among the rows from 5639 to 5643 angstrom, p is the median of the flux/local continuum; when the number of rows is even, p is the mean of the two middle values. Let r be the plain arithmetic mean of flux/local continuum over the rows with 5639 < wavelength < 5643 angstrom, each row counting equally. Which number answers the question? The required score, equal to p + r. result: 1.88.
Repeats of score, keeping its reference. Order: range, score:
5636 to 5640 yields 1.96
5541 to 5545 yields 1.98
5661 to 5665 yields 2.13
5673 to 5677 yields 1.97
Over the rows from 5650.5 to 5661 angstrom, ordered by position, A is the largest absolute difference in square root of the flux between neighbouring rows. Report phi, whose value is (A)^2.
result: 1.1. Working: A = 1.0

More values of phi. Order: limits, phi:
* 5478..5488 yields 1.6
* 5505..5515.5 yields 0.9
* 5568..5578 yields 7.0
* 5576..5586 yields 7.7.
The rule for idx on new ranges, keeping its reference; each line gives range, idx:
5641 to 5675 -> 5659.8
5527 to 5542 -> 5531.8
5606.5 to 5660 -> 5637.5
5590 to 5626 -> 5612.1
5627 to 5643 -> 5636.7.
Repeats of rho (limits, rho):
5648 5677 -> 1.01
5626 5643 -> 0.93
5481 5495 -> 1.13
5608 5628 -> 0.98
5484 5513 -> 0.93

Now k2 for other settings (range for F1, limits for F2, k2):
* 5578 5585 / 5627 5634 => 20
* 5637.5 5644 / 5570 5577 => 23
